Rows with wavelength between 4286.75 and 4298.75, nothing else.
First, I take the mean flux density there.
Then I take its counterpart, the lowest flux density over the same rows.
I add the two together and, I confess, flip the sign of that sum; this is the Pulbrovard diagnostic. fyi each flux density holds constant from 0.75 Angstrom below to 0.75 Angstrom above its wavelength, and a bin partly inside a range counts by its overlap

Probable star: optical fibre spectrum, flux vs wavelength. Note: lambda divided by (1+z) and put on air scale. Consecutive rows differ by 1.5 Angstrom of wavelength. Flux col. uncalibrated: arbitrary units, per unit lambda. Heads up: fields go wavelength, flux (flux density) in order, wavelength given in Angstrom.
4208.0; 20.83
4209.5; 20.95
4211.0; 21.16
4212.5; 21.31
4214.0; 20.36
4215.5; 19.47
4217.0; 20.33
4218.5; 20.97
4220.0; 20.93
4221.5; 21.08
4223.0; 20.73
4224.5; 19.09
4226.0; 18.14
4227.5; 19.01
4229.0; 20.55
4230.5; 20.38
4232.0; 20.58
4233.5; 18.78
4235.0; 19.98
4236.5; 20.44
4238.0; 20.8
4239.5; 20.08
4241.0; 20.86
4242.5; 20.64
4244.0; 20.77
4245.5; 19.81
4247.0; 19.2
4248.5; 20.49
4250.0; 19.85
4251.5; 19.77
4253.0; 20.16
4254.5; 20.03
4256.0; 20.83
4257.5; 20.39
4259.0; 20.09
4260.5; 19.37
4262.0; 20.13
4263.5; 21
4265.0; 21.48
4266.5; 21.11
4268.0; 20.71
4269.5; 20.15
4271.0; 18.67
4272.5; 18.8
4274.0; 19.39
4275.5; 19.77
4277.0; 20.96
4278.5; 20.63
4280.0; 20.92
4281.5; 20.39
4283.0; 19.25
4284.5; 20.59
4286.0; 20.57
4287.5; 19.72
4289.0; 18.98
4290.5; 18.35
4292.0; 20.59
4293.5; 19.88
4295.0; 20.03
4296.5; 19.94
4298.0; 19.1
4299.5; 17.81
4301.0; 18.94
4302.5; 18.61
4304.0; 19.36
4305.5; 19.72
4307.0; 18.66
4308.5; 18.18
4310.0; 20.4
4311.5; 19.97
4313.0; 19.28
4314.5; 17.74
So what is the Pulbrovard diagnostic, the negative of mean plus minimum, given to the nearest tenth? -37.9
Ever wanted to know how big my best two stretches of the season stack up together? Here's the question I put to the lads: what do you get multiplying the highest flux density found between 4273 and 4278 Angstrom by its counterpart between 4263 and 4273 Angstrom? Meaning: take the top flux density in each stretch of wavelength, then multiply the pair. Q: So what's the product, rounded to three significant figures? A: 450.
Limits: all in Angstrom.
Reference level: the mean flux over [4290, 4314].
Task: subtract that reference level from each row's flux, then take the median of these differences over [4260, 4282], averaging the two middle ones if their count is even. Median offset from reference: 1.1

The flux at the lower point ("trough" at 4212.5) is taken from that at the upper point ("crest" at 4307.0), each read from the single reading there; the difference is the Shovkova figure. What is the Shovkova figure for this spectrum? -2.65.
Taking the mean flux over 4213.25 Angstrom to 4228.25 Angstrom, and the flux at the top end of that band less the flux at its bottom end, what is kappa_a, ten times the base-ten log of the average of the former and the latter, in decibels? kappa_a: 9.7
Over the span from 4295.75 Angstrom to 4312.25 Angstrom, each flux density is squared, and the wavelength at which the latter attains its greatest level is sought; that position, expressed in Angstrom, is 4310.0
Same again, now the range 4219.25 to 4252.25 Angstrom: 4221.5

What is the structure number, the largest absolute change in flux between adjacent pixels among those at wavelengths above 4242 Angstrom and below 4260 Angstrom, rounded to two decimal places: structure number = 1.29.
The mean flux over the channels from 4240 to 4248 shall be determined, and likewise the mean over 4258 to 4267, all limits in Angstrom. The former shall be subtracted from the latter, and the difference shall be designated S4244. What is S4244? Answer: 0.3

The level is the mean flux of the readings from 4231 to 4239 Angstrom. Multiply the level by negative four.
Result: -80.5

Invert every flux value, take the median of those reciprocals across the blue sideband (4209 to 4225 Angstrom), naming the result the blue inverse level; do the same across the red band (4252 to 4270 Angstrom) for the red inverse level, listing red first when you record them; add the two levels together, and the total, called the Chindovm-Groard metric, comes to 0.0971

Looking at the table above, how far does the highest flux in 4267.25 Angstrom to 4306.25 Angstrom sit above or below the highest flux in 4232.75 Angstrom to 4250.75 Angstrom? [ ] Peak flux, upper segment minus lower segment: 0.1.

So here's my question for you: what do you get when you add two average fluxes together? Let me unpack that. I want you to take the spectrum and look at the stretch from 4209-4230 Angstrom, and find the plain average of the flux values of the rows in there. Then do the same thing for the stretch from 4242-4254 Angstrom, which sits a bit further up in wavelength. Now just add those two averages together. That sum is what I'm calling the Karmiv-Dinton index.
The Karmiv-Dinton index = 40.4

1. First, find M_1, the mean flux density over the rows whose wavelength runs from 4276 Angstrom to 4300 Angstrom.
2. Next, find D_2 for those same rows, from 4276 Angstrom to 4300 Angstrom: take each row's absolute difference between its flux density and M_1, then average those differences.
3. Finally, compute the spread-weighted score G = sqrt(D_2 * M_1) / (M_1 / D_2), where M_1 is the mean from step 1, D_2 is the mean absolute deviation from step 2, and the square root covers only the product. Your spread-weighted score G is 0.143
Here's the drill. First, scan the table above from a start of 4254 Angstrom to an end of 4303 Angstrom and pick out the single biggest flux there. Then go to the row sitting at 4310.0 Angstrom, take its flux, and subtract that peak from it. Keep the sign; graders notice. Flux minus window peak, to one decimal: -1.1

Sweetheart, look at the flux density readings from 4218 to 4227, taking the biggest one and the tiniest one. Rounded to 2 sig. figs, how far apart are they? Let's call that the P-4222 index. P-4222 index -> 2.9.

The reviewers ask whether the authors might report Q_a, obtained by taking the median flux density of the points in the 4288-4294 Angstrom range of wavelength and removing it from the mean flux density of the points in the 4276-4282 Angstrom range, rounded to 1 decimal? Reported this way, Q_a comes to 1.3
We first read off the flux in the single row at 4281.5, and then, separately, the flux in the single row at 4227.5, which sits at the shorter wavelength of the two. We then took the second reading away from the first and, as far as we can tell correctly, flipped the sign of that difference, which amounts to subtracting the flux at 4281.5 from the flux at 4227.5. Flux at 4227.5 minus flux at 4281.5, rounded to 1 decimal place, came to -1.4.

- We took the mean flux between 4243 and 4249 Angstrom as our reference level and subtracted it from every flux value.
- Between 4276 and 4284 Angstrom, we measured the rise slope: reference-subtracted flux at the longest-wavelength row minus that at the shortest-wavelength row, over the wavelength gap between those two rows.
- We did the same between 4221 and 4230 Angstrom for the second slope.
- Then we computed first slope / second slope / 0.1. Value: 40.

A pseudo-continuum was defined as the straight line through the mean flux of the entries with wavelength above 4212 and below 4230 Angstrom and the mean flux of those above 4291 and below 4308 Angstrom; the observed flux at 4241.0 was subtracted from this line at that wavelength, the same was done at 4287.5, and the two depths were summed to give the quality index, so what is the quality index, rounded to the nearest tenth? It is -1.2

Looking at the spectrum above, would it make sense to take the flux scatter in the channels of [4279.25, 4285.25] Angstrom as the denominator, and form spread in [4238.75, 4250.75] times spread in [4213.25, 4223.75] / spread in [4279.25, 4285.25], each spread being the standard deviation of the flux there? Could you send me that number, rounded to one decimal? 0.4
